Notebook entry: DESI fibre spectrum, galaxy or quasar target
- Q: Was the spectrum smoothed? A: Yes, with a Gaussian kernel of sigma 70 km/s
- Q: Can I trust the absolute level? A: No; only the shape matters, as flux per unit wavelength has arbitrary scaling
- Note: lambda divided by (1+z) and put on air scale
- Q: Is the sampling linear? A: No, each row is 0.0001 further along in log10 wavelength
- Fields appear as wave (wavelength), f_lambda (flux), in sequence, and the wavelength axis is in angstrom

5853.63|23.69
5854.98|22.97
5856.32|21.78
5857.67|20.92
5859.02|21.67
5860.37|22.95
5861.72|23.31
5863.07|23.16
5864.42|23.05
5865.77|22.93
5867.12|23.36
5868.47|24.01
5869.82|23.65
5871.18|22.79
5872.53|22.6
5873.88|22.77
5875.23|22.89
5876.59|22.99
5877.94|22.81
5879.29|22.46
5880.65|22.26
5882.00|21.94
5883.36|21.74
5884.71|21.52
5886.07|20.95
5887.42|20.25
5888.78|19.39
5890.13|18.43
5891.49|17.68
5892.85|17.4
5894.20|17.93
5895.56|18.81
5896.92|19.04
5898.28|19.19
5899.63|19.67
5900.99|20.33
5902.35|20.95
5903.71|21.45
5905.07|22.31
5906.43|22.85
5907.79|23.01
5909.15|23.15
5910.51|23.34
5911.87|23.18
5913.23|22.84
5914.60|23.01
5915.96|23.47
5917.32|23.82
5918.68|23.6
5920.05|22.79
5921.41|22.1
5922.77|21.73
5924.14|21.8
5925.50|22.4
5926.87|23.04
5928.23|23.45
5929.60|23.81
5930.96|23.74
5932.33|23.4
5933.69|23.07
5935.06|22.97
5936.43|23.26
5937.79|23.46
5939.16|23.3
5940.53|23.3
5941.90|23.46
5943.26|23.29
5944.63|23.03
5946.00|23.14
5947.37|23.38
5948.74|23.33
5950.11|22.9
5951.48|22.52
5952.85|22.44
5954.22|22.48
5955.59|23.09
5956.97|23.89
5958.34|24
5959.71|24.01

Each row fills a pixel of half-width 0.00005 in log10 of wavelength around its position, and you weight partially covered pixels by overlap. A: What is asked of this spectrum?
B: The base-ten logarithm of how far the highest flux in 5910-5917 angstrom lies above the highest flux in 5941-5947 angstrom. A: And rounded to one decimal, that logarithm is -2.0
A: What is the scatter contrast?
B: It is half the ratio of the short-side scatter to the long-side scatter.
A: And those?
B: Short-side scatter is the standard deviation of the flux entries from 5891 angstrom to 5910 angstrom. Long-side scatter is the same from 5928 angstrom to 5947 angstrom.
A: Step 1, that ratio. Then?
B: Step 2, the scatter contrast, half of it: 4.2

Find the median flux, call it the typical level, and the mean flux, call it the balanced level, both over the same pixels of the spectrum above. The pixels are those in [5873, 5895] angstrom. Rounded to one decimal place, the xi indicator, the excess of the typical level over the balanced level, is 0.8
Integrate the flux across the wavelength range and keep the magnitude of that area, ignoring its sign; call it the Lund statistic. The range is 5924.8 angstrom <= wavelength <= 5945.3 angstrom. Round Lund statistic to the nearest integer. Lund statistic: 477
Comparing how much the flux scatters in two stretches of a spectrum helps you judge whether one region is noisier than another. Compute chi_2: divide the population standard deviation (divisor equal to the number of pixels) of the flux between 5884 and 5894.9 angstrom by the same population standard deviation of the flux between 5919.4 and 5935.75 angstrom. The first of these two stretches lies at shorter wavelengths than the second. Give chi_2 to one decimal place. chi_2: 2.2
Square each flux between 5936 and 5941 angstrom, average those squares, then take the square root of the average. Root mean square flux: 23.3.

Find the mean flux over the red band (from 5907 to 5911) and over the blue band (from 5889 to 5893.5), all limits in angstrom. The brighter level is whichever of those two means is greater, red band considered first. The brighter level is 23.2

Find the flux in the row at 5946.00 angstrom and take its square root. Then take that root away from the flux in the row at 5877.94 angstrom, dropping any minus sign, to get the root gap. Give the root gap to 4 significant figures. 18.00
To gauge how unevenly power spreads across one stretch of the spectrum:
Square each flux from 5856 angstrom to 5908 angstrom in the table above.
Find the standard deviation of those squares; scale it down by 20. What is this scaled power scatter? 3.8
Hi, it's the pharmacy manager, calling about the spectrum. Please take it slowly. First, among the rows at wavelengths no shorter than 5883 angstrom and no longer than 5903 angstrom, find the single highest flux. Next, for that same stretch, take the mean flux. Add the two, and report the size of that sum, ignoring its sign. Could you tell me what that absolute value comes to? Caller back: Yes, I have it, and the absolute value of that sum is 41.3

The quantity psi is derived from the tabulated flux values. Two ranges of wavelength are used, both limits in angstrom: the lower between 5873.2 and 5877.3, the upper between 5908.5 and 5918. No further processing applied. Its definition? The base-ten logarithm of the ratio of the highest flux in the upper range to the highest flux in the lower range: 0.015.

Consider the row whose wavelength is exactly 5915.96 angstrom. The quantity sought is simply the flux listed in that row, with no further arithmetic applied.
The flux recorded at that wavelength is 23.47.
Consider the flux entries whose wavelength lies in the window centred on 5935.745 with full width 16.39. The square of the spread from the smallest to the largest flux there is 1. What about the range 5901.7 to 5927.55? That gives 8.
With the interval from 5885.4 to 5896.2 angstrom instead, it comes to 13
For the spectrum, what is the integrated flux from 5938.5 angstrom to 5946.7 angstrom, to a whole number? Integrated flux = 191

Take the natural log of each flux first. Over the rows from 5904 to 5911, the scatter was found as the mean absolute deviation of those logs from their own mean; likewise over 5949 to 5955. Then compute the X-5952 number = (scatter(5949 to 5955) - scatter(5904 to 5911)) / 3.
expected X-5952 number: -0.0018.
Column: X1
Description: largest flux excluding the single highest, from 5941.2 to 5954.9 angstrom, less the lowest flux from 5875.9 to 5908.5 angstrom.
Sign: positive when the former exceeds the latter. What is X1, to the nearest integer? 6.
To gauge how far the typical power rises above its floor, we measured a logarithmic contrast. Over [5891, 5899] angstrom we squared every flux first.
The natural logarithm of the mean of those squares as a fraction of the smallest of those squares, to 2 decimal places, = 0.11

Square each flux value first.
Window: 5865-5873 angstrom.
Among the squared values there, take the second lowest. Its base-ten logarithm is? 2.72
